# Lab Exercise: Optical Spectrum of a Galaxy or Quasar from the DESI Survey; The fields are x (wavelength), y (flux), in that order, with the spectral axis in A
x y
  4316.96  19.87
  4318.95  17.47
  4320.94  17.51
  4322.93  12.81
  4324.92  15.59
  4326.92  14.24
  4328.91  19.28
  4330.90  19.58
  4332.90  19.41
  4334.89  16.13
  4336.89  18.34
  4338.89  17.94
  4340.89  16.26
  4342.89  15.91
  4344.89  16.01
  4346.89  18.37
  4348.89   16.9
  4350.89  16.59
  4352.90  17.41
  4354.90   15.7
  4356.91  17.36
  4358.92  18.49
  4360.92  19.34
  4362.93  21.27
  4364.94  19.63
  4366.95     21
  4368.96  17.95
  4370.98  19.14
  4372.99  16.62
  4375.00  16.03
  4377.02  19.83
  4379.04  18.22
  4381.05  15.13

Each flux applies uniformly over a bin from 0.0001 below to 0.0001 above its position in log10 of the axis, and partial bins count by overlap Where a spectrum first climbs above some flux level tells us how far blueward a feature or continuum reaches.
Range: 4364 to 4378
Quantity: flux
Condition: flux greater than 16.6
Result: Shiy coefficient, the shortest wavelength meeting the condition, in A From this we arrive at 4364.94 A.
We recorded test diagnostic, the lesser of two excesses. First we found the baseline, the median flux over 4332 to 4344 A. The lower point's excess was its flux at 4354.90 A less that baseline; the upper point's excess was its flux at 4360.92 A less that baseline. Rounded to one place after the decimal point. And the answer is -1.4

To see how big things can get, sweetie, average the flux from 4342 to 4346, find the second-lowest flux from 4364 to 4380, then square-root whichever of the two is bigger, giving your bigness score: 4.08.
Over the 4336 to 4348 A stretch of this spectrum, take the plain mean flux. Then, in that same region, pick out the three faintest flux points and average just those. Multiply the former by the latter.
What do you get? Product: 275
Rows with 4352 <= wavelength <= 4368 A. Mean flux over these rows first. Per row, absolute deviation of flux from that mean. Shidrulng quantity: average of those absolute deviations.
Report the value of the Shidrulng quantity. 1.5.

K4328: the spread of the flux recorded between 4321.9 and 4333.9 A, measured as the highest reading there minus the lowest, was 7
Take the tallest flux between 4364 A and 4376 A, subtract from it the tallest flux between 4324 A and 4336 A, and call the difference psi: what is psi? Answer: 1.4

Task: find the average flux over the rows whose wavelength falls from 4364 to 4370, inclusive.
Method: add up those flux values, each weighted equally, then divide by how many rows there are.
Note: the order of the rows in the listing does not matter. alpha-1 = 19.5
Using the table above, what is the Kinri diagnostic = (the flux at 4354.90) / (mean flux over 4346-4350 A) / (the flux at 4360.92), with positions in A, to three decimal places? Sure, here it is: 0.046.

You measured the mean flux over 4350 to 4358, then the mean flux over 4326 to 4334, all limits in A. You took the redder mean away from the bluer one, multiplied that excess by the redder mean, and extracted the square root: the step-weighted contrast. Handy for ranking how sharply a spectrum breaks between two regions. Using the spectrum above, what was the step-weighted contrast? 4.8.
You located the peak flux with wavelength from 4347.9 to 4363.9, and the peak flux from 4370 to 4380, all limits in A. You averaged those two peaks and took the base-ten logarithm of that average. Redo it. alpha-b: 1.31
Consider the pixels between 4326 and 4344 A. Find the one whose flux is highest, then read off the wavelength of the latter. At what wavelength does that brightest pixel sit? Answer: 4330.90 A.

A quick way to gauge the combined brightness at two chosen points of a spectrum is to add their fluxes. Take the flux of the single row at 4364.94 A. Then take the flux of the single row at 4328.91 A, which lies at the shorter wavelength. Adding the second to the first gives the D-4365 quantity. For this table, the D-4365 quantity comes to 38.9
